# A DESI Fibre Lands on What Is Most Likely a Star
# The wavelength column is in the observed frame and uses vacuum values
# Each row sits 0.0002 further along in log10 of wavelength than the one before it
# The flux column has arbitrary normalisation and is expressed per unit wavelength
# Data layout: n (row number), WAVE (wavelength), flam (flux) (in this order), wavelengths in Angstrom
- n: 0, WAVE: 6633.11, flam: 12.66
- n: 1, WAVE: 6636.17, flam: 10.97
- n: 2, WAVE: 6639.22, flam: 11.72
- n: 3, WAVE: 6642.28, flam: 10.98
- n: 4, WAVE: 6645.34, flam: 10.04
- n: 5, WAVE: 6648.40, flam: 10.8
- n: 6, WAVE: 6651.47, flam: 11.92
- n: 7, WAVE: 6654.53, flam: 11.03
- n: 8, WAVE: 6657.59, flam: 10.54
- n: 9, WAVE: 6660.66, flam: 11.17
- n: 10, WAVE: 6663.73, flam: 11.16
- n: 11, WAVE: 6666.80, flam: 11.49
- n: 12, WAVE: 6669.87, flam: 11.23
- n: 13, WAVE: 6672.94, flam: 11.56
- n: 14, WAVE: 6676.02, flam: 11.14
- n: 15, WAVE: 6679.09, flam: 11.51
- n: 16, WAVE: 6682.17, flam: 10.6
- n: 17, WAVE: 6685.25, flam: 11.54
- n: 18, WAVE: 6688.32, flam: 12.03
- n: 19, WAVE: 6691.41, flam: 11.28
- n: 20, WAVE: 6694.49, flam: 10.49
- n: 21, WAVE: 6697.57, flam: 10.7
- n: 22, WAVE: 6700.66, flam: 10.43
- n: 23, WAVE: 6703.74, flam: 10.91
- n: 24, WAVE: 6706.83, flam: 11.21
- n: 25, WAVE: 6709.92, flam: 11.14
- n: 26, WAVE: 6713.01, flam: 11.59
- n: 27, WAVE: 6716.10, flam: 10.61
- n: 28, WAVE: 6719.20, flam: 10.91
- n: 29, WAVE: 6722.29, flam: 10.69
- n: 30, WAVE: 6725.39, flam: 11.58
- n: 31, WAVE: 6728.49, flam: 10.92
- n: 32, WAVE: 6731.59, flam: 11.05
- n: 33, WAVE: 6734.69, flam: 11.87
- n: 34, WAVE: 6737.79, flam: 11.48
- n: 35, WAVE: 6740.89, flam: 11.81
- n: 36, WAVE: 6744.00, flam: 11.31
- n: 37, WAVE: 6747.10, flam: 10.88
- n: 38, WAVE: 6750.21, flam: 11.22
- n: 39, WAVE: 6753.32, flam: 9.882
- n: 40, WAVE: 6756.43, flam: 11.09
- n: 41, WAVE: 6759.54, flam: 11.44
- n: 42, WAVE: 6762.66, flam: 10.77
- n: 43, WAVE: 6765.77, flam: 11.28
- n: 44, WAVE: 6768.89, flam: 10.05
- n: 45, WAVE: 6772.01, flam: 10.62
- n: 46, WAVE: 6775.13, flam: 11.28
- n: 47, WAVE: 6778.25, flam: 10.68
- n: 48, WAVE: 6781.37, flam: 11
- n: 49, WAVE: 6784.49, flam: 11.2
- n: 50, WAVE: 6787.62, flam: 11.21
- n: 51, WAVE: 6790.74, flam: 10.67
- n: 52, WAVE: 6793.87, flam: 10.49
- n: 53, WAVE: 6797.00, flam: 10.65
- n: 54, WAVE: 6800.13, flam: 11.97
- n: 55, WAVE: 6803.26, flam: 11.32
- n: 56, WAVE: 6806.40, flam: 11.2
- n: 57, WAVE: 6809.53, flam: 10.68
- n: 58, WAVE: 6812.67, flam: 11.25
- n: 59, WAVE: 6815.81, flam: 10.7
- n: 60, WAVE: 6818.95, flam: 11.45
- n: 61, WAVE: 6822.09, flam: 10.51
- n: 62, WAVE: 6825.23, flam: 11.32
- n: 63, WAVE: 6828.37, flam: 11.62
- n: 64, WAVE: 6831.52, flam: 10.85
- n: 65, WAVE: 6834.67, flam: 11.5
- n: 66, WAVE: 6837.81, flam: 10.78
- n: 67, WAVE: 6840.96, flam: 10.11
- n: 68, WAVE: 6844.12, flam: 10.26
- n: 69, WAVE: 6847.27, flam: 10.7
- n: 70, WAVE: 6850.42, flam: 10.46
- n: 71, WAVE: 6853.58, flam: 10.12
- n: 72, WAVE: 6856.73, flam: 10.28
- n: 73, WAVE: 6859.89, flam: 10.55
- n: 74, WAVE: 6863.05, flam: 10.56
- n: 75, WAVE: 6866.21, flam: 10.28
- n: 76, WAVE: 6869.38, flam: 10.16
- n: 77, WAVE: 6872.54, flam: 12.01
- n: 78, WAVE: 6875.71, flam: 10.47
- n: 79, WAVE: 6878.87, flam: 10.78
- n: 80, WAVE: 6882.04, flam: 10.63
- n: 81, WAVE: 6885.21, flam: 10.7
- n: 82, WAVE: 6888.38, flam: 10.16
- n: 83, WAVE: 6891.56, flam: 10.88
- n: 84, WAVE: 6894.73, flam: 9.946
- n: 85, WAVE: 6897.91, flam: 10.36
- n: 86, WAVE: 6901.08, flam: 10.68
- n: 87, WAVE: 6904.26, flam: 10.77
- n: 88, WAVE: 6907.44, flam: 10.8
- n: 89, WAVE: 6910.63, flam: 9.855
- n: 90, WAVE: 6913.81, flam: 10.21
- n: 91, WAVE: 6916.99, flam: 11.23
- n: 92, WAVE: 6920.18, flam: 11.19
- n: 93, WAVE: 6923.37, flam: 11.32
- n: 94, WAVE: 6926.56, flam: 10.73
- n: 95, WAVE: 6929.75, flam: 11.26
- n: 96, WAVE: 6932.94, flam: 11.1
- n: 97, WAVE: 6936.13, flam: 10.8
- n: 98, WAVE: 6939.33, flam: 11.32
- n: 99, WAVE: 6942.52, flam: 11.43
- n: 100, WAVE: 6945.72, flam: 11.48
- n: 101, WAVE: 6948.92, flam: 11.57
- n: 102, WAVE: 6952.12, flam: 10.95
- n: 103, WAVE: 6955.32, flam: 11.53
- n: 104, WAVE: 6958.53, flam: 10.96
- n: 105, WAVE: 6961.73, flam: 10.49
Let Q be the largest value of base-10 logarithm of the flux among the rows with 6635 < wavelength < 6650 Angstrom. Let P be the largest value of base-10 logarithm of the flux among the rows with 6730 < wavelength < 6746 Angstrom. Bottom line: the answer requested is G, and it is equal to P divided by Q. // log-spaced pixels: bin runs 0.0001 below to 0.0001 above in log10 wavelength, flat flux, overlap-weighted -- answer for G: 1.01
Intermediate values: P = 1.07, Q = 1.07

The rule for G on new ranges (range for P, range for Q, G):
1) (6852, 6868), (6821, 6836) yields 0.96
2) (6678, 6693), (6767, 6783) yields 1.03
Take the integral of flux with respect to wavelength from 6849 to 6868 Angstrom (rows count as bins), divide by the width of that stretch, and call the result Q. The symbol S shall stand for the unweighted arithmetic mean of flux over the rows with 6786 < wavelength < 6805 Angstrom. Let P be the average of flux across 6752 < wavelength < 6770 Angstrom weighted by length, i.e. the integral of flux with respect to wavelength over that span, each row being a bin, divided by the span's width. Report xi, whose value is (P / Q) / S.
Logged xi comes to 0.0941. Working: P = 10.8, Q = 10.4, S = 11.1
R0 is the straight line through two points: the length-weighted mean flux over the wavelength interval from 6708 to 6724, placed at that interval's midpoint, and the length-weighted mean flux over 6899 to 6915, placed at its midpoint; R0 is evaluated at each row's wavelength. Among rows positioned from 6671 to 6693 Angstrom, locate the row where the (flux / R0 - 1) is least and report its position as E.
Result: 6682.17 Angstrom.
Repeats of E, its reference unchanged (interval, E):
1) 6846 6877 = 6853.58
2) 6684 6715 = 6700.66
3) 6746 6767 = 6753.32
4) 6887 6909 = 6894.73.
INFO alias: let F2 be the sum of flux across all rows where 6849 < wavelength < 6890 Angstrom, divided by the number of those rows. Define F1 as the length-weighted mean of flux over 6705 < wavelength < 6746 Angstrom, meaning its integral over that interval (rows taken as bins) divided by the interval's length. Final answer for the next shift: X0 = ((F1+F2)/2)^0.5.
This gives 3.30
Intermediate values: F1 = 11.2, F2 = 10.6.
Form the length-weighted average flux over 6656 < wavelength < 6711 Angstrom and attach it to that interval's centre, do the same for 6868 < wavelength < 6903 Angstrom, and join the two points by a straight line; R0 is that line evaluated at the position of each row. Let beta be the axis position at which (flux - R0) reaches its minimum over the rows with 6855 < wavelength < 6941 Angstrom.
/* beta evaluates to 6910.63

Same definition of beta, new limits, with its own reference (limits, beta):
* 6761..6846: 6768.89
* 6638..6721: 6645.34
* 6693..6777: 6753.32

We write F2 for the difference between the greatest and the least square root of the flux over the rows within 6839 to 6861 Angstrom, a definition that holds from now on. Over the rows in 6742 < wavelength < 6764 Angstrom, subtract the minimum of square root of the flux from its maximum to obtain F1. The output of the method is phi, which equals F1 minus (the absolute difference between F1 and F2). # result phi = 0.091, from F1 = 0.24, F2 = 0.09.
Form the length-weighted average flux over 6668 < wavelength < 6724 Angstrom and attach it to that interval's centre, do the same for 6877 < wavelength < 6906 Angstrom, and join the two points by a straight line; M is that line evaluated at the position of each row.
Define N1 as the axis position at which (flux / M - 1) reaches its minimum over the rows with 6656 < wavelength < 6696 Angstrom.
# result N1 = 6657.59 Angstrom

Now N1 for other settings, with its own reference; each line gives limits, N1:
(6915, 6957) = 6926.56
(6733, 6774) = 6753.32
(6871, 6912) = 6910.63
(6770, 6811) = 6793.87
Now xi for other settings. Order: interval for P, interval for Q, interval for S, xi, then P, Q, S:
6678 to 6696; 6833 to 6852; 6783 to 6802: 0.0957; 11.2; 10.6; 11.0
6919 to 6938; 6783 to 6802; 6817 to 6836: 0.0895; 11.1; 11.0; 11.2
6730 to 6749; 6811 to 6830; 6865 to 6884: 0.0955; 11.4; 11.1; 10.7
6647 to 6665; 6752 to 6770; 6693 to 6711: 0.0952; 11.1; 10.8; 10.8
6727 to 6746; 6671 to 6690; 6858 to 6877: 0.0938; 11.4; 11.4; 10.7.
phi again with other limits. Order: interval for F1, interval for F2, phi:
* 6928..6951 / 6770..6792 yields 0.100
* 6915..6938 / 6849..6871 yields 0.068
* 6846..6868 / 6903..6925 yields -0.045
